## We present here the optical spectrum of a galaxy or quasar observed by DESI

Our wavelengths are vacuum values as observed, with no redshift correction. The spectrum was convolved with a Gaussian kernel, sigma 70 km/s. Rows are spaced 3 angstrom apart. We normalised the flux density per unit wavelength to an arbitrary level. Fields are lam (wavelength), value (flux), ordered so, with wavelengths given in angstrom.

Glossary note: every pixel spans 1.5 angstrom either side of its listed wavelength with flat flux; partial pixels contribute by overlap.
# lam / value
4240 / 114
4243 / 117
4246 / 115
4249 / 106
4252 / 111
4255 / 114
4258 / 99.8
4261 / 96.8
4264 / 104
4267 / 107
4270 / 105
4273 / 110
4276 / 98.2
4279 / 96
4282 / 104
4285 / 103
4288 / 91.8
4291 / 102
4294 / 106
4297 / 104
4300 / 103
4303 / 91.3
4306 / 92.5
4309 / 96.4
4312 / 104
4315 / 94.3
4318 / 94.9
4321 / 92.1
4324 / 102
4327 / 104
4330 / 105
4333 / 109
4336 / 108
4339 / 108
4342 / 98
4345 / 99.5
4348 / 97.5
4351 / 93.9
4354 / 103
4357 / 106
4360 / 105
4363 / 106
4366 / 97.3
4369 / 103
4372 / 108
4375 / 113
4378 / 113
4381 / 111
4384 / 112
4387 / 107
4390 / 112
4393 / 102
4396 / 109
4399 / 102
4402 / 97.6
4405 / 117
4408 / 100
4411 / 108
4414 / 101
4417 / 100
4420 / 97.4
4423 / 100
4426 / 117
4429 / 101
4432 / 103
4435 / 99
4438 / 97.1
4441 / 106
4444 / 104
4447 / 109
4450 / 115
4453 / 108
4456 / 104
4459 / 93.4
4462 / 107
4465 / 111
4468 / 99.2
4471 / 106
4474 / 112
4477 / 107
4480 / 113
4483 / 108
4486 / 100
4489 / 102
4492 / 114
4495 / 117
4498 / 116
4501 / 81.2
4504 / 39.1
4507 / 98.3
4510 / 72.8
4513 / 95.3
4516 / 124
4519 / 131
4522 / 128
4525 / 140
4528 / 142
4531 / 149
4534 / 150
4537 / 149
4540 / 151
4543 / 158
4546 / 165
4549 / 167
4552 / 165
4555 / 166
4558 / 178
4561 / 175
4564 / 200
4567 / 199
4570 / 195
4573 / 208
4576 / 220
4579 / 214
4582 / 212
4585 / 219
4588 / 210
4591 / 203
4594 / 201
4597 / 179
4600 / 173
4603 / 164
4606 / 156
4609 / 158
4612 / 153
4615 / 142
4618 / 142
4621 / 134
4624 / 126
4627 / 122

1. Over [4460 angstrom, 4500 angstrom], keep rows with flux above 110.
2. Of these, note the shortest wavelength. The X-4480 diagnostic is 4465 angstrom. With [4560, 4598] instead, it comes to 4561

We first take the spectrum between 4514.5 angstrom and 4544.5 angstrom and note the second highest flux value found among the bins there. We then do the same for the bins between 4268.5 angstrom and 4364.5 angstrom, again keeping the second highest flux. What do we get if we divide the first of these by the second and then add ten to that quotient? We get 11.4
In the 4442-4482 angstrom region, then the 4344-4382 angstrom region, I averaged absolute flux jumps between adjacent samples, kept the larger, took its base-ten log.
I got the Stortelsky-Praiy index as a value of 0.85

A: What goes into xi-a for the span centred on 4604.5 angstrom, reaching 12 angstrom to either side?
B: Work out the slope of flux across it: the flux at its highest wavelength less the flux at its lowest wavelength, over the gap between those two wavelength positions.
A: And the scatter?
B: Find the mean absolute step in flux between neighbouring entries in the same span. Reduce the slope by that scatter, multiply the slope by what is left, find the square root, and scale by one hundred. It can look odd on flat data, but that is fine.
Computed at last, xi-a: 576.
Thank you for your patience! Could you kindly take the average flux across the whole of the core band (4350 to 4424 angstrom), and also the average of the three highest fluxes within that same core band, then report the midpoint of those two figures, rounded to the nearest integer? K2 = 110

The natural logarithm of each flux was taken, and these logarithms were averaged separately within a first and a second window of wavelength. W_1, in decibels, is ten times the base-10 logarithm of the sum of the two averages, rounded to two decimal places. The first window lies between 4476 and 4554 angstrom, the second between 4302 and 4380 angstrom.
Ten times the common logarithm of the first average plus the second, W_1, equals 9.73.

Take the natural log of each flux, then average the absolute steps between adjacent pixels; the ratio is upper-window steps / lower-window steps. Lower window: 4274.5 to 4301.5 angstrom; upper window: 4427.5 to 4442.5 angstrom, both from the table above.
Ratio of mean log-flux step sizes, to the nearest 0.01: 0.83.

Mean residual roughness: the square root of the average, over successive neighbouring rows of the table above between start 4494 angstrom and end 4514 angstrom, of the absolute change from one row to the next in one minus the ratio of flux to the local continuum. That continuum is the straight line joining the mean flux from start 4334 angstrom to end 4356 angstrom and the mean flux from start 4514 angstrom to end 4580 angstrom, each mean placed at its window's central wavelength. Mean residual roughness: 0.45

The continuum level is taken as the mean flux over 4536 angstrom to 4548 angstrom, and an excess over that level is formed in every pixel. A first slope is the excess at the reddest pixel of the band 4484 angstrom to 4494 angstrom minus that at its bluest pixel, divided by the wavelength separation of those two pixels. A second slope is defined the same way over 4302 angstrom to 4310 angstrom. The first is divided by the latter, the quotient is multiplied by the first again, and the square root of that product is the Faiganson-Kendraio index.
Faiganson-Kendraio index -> 2.5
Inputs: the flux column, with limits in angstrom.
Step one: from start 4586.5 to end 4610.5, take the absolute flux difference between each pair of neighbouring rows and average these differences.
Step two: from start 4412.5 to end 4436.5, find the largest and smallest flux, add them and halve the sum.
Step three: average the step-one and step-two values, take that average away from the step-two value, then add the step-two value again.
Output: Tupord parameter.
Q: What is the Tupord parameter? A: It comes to 157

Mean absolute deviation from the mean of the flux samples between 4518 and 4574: 19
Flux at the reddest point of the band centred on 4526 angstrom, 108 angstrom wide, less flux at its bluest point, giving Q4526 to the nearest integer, 102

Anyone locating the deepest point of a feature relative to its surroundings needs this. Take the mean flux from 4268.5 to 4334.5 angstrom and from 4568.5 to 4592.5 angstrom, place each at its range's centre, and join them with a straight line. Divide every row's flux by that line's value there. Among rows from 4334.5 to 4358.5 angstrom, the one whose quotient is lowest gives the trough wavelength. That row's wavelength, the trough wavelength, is 4351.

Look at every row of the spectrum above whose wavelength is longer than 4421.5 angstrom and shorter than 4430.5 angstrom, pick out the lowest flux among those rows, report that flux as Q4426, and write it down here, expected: 100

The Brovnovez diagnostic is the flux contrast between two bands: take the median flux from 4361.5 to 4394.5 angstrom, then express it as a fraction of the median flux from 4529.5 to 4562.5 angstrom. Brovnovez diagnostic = 0.65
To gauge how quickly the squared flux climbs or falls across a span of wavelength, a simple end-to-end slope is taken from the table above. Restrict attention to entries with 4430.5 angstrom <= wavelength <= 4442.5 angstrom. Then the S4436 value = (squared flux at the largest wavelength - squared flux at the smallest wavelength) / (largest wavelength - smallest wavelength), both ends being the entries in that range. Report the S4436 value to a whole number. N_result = 70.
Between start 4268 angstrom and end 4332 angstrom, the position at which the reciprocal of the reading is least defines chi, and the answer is 4273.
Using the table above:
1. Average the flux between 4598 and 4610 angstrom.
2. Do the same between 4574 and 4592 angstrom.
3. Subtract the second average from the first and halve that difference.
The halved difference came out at -25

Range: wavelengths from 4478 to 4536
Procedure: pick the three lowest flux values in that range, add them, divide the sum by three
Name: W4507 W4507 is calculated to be 64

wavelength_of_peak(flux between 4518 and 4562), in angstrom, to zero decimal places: 4558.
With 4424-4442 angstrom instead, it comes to 4426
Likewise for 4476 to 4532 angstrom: 4531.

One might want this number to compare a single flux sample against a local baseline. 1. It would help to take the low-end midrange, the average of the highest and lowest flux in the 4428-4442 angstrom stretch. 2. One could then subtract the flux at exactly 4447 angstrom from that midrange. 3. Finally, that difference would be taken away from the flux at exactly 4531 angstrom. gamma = 156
